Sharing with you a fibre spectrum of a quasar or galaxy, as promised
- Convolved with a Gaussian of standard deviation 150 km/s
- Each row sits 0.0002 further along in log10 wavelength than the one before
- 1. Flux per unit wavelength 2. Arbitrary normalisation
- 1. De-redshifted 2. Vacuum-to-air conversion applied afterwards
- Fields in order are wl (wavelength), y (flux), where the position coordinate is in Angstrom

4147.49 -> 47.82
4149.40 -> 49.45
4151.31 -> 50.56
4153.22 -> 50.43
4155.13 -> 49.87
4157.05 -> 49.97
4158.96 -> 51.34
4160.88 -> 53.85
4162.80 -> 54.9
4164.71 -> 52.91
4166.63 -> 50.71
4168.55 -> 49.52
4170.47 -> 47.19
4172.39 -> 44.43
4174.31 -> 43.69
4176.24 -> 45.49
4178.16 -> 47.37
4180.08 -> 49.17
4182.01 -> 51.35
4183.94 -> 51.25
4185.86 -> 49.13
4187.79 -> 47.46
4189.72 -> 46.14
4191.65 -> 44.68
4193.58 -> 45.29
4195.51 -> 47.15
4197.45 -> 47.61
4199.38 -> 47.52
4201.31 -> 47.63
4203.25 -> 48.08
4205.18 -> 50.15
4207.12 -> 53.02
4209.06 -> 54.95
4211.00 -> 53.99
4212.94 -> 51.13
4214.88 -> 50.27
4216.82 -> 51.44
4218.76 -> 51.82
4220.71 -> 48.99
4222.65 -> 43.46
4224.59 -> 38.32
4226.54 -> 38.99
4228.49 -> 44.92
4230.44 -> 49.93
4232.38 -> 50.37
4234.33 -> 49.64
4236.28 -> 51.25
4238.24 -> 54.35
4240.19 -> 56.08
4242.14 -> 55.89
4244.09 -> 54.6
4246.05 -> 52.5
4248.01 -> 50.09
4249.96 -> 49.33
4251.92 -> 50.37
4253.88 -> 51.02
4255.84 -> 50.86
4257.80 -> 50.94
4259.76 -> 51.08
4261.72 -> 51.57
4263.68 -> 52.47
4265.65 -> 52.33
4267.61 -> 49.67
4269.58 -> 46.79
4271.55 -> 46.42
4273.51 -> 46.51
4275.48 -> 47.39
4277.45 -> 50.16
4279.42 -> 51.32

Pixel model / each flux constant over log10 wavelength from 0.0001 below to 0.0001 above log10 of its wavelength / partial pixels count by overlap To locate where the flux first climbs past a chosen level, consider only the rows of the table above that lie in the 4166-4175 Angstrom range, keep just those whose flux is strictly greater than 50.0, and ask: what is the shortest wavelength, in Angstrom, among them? 4166.63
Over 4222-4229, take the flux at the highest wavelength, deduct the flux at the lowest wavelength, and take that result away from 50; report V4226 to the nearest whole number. 49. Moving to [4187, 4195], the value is 52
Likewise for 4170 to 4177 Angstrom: 52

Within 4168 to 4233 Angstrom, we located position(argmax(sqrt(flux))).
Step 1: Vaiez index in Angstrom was 4209.06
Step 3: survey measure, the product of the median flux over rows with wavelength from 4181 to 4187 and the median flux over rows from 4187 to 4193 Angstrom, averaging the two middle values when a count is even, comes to 2365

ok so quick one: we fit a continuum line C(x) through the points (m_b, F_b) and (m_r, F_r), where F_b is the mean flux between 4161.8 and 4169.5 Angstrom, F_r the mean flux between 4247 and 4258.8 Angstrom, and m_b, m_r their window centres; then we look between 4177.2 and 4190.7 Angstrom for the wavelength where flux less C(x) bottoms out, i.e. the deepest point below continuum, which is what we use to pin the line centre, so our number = 4189.72 Angstrom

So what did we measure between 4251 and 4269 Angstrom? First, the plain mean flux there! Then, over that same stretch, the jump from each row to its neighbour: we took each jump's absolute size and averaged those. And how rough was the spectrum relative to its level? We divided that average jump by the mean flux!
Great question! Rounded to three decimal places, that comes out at 0.013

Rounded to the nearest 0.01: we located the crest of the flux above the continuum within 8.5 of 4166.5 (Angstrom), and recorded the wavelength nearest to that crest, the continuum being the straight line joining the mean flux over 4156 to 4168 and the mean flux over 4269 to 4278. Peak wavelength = 4162.80 Angstrom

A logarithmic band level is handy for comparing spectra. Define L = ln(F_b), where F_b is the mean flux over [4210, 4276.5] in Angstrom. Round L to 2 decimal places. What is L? 3.91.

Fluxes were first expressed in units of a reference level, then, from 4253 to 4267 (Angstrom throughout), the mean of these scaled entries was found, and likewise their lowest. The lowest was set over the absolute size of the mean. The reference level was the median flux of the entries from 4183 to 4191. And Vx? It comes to 0.99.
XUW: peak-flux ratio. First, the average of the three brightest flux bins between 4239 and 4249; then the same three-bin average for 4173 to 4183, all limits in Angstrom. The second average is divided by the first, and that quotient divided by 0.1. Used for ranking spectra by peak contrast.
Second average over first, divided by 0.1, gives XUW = 8.9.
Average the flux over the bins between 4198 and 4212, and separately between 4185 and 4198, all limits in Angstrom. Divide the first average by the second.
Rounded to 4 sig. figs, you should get 1.085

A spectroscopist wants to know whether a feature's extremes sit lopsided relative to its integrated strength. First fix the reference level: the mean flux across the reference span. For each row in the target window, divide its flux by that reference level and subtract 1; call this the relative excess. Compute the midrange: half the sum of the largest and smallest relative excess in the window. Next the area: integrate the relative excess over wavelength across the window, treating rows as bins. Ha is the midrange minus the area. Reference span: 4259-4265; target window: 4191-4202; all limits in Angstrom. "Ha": 1.0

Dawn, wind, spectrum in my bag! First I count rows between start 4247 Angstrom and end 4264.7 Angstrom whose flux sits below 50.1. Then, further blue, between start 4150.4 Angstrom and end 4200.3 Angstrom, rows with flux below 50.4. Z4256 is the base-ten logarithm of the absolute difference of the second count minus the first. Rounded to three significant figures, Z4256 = 1.18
